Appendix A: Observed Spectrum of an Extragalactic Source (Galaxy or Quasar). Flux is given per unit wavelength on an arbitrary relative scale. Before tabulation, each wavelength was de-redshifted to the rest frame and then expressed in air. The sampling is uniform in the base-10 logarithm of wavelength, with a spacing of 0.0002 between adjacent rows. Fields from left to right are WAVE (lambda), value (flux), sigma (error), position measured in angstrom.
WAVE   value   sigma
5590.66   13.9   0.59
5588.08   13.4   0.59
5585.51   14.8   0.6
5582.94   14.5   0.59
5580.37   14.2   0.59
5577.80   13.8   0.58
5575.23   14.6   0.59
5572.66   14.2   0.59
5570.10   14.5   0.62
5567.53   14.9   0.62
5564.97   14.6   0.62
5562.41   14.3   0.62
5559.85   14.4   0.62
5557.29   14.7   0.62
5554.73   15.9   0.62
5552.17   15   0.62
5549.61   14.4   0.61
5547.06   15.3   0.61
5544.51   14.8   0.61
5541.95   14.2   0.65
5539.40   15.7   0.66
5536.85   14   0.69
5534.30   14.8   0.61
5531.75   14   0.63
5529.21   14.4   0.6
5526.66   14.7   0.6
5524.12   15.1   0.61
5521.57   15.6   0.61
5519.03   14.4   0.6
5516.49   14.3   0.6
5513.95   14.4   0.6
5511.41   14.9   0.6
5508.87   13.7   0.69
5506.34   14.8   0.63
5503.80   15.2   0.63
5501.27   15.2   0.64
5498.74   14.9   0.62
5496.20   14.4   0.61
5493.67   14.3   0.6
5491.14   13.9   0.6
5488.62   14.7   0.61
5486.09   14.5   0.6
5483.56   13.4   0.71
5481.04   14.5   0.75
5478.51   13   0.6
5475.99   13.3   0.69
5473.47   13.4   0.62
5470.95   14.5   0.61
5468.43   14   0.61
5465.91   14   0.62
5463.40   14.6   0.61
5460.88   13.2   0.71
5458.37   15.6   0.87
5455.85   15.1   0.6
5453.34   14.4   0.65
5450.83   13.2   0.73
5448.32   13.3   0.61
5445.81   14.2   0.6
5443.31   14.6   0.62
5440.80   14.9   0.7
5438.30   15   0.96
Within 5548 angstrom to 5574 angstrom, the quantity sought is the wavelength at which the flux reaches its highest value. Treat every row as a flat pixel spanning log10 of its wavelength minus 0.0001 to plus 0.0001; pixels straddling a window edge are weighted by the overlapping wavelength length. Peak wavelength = 5554.73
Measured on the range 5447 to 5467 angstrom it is 5458.37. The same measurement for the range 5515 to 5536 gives 5521.57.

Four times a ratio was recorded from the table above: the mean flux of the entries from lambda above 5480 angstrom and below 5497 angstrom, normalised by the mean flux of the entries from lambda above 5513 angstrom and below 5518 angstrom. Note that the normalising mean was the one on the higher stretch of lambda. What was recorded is 3.97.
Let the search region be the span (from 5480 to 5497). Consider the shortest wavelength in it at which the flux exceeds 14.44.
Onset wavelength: 5481.04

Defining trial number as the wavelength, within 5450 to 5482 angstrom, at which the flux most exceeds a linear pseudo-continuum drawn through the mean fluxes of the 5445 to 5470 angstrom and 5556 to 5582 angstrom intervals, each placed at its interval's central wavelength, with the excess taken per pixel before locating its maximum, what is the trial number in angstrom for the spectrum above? 5458.37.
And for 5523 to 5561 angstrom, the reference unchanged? 5554.73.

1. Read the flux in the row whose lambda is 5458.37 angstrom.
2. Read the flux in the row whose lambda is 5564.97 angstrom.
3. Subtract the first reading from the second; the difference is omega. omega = -1.0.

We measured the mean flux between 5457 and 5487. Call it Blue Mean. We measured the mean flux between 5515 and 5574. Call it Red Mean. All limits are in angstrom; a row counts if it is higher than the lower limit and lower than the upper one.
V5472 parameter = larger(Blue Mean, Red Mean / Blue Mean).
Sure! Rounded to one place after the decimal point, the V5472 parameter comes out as 14.0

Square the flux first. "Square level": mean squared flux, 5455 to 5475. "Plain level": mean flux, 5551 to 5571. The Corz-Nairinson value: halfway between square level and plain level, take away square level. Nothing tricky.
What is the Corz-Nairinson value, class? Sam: -95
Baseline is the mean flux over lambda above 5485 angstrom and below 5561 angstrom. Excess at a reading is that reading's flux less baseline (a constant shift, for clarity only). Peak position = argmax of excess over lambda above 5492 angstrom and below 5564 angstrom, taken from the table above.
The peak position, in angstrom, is 5554.73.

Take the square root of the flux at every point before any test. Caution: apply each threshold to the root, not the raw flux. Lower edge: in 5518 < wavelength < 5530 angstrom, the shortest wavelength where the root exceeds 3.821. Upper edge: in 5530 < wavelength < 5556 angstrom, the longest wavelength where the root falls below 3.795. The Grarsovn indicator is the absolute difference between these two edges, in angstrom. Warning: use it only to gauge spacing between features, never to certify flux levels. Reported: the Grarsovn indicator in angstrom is 28.0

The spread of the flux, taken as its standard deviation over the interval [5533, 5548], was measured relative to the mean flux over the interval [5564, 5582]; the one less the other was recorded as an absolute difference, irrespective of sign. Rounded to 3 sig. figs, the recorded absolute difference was 13.8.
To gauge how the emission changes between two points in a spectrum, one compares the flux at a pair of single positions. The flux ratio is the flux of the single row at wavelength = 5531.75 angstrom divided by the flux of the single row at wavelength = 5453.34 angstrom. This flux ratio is 0.97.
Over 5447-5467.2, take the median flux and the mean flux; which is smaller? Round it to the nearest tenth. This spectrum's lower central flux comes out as 14.2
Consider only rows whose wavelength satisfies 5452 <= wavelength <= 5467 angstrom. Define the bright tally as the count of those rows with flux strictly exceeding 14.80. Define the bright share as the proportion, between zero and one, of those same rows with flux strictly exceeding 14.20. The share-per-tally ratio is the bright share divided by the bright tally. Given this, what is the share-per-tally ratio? 0.33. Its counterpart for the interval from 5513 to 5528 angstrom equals 0.50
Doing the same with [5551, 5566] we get 0.50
